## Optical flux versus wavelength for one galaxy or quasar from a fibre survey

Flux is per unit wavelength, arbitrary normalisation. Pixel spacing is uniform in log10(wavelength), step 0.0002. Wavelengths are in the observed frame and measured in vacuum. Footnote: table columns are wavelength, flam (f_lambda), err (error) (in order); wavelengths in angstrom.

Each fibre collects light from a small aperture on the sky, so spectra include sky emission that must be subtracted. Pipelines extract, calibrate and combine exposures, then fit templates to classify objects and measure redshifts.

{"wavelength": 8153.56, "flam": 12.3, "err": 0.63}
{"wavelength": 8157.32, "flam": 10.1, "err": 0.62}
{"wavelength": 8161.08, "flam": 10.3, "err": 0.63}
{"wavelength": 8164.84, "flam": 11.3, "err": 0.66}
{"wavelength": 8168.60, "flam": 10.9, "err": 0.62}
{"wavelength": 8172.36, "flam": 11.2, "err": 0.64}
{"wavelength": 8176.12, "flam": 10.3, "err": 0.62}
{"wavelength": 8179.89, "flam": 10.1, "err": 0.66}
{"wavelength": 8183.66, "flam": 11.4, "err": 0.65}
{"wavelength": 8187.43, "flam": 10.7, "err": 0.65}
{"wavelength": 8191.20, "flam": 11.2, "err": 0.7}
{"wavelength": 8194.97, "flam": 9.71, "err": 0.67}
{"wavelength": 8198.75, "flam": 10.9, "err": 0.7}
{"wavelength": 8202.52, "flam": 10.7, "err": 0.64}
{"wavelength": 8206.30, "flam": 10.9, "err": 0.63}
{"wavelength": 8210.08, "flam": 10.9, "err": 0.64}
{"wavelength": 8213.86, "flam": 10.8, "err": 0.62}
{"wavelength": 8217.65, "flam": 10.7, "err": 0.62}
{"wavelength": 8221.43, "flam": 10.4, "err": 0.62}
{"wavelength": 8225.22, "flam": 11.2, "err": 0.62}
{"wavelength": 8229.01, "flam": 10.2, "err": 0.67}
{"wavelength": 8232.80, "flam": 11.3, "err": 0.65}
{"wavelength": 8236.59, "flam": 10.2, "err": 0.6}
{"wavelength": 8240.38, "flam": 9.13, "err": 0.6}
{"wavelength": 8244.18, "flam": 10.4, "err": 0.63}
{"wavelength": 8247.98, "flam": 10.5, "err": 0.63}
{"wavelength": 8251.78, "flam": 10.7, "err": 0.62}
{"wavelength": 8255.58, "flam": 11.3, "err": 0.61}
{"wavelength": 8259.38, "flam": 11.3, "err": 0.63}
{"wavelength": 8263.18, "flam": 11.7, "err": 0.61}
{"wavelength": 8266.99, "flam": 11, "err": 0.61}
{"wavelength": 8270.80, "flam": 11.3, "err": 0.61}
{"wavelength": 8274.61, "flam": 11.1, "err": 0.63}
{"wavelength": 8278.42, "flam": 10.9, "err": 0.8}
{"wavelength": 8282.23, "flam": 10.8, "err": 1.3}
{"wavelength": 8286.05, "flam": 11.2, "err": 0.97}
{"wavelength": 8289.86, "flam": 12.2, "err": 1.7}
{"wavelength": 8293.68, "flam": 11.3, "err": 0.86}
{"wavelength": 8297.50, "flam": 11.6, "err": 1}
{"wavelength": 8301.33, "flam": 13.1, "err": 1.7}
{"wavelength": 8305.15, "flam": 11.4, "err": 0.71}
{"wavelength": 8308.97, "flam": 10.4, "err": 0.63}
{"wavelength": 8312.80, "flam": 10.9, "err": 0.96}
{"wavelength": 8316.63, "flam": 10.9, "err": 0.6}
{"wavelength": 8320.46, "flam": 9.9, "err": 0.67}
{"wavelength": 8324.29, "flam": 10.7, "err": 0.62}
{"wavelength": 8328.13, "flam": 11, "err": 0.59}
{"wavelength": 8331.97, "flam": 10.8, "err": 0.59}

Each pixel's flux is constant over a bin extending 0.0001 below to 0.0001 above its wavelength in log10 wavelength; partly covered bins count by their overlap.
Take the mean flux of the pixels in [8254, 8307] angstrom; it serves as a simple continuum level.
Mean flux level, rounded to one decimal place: 11.4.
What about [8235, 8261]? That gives 10.5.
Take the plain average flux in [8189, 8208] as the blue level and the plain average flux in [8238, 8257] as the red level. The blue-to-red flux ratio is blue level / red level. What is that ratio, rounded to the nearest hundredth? 1.03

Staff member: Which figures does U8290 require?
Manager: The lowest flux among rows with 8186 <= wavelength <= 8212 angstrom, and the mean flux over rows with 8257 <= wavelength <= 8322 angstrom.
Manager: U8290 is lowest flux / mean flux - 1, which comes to -0.136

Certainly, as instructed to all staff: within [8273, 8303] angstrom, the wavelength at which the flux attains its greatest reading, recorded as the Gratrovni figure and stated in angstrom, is 8301.33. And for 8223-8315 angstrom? 8301.33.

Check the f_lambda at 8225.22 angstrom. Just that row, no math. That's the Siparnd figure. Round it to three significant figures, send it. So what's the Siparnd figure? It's 11.2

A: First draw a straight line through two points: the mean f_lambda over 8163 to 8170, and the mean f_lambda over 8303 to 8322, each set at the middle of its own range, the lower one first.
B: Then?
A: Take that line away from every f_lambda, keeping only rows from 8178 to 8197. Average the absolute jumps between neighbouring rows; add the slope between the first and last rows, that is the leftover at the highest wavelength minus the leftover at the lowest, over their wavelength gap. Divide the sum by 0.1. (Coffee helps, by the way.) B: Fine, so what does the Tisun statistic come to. 10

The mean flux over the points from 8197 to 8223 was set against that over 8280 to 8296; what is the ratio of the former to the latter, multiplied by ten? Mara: 9.46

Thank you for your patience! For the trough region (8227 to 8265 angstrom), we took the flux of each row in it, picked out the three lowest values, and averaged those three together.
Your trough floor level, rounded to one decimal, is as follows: 9.8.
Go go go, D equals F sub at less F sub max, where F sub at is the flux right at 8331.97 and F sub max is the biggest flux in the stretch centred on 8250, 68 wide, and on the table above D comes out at -0.90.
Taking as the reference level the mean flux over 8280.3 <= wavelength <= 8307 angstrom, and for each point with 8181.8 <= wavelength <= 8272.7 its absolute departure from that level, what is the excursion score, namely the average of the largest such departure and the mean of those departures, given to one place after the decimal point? 1.7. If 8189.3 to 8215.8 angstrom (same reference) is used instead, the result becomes 1.4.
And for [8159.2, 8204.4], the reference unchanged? 1.4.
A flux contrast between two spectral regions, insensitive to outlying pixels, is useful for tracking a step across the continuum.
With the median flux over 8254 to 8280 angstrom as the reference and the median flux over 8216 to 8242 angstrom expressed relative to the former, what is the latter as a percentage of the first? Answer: 92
